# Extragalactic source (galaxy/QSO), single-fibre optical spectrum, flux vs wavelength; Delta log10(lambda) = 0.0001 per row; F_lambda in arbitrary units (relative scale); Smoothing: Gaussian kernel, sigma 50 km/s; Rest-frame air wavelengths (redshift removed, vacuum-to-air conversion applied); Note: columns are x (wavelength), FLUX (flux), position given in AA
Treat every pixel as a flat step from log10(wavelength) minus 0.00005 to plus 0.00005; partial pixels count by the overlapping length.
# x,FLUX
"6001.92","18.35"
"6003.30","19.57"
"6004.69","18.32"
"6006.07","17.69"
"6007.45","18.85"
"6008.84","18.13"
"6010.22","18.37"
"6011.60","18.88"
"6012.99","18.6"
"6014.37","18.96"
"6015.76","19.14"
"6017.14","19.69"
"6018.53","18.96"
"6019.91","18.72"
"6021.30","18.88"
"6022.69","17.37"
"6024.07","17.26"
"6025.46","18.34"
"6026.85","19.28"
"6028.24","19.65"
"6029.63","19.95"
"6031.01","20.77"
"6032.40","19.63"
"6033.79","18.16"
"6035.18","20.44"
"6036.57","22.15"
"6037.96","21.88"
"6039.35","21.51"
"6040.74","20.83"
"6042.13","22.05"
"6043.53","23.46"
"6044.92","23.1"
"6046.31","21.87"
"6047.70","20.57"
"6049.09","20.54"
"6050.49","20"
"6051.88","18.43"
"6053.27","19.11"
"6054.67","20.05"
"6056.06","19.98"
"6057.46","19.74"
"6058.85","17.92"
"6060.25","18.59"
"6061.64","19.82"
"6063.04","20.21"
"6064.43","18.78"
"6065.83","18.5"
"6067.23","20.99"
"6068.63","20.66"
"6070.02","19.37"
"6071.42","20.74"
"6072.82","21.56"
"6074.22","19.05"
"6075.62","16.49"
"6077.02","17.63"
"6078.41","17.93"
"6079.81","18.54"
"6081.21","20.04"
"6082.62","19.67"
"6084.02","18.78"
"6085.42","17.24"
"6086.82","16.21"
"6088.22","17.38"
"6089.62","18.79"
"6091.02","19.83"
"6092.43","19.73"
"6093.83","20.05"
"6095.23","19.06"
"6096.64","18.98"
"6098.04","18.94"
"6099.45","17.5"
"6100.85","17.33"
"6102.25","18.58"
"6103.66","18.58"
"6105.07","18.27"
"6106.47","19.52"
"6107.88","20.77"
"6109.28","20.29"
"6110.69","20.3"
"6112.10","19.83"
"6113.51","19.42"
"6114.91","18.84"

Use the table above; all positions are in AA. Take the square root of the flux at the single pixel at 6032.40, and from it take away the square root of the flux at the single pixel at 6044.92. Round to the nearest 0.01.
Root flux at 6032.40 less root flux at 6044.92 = -0.38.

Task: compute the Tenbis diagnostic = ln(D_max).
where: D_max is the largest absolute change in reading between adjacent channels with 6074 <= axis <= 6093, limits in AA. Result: 0.94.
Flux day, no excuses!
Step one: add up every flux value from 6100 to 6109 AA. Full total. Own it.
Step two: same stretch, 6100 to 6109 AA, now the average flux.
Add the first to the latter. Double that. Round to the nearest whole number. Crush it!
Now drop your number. 264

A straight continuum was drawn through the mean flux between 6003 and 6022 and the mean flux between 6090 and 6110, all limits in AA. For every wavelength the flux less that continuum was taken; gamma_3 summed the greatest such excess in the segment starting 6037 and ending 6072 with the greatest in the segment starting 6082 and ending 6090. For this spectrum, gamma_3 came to 5.2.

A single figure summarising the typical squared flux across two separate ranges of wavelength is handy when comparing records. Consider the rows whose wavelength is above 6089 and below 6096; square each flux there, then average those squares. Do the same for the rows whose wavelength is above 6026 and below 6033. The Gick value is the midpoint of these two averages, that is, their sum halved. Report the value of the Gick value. 387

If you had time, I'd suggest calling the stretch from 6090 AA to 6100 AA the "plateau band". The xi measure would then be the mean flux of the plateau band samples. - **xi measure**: 19.2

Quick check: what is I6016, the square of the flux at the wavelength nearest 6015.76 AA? 366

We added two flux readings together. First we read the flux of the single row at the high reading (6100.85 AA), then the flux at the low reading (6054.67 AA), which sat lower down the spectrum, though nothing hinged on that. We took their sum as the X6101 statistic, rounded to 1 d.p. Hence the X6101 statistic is 37.4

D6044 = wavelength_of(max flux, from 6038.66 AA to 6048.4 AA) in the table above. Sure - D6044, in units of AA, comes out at 6043.53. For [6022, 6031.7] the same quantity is 6031.01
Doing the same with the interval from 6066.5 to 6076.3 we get 6072.82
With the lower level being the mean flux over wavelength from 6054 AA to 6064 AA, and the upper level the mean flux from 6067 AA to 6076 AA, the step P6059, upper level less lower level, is 0.4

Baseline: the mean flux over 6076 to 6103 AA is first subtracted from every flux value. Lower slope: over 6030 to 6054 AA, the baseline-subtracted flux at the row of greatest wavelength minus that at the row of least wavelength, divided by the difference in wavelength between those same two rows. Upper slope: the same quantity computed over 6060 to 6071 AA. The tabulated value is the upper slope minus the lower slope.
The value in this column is 0.15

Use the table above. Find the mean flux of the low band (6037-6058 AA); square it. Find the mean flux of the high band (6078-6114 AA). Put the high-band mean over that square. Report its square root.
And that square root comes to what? 0.208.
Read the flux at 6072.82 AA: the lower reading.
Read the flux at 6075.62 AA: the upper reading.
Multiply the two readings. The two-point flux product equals 356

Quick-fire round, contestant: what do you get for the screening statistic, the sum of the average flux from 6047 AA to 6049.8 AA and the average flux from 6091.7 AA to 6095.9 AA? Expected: 40.2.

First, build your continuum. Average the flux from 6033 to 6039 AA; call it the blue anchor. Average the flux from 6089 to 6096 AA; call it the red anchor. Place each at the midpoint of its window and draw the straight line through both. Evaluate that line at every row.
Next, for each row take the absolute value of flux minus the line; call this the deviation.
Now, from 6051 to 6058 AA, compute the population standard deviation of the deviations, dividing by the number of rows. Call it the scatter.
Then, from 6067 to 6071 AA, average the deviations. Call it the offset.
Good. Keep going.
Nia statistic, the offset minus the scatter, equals 0.1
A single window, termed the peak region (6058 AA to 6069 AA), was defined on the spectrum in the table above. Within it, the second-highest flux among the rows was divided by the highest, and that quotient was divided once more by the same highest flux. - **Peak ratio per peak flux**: 0.0469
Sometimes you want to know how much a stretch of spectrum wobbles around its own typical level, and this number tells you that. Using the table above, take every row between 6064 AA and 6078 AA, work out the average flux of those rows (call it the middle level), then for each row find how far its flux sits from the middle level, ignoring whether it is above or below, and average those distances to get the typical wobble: 1.29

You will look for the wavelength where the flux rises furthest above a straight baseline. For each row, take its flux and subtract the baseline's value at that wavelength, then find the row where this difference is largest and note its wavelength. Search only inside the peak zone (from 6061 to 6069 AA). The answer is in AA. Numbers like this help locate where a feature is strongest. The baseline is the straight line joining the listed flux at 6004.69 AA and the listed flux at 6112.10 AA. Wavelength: 6067.23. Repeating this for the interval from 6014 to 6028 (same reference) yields 6017.14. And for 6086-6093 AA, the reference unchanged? 6091.02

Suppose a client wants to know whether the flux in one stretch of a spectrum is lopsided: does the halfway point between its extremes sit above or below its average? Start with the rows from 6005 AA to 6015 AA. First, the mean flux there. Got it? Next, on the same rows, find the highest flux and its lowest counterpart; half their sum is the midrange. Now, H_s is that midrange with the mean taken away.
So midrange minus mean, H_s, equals -0.17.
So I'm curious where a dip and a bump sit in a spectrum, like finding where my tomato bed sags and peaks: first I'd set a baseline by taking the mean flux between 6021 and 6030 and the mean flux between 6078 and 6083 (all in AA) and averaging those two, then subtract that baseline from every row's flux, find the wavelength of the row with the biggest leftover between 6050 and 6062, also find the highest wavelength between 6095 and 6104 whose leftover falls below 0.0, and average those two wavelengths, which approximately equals 6079.2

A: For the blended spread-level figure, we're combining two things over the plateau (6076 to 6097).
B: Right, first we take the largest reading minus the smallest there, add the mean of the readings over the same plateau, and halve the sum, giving 11.2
